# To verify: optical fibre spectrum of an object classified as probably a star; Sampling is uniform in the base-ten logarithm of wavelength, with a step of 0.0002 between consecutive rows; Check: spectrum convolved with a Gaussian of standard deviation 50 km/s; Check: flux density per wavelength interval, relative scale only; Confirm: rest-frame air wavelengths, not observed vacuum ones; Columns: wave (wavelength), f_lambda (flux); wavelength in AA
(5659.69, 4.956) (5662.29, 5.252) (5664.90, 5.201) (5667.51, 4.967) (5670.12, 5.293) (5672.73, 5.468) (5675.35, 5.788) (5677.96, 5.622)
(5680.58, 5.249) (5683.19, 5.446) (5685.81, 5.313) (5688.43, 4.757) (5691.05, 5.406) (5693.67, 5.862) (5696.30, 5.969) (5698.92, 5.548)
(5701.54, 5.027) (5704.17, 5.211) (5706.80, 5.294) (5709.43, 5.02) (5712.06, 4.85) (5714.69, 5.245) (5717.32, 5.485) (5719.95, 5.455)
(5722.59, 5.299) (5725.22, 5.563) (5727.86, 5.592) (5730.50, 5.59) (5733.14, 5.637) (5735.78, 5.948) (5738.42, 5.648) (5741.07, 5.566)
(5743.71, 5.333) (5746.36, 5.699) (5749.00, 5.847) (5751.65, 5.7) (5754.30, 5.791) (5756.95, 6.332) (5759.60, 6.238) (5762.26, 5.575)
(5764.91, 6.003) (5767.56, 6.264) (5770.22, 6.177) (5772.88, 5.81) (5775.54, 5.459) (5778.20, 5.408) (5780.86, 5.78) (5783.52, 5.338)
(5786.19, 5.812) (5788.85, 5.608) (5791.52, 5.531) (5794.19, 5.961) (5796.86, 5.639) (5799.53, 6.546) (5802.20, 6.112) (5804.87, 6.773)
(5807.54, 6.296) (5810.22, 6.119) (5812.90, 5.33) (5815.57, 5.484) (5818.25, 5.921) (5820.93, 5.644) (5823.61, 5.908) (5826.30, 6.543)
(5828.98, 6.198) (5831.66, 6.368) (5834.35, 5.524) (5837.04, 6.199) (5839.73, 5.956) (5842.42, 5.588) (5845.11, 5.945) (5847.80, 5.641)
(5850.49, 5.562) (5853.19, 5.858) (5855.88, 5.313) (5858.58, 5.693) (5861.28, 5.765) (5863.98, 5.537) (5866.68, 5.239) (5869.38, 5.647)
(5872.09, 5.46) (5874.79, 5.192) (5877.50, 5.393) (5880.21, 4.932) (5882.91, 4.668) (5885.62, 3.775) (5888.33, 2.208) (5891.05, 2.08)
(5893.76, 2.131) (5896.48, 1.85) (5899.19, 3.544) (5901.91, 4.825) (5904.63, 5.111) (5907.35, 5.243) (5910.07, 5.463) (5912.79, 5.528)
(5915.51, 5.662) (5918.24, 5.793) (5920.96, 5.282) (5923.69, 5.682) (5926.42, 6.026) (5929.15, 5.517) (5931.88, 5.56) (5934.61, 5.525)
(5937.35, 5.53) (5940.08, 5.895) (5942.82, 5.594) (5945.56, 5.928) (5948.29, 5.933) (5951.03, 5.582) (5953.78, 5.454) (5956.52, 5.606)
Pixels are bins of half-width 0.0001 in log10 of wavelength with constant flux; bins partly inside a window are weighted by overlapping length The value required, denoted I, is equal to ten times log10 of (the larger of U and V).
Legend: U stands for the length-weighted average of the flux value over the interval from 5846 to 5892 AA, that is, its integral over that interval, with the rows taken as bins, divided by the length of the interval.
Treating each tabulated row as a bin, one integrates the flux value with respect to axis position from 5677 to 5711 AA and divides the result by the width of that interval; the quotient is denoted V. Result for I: 7.3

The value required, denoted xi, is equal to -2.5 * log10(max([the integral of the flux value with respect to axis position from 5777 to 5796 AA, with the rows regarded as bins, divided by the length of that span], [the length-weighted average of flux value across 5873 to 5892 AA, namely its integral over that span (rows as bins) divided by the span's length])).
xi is -1.88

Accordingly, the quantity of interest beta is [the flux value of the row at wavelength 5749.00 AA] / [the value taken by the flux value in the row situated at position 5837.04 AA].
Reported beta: 0.94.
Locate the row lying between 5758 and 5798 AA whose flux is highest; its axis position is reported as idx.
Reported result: 5767.56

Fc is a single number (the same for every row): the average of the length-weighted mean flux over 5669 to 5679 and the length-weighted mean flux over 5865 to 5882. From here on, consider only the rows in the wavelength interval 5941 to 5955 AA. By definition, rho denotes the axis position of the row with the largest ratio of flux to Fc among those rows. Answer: 5948.29 AA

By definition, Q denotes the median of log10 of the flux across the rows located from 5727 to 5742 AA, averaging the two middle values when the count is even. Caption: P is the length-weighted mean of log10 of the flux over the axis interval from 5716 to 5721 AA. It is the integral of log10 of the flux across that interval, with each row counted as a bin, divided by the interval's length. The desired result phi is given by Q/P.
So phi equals 1.01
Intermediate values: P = 0.739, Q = 0.749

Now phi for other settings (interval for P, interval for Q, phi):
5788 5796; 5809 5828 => 1.02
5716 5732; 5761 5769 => 1.05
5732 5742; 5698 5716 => 0.95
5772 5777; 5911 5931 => 1.01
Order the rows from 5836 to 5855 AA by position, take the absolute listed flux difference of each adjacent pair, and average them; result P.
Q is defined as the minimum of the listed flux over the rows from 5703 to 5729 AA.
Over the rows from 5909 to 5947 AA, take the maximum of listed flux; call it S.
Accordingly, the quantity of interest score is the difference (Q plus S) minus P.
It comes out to 10.6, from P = 0.27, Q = 4.85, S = 6.026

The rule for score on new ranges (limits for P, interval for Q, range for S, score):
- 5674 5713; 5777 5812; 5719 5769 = 11.4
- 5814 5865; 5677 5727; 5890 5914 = 9.9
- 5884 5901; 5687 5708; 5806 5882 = 10.6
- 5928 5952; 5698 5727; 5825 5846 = 11.2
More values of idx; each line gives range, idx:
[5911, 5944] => 5926.42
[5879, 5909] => 5907.35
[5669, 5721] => 5696.30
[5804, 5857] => 5804.87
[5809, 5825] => 5810.22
